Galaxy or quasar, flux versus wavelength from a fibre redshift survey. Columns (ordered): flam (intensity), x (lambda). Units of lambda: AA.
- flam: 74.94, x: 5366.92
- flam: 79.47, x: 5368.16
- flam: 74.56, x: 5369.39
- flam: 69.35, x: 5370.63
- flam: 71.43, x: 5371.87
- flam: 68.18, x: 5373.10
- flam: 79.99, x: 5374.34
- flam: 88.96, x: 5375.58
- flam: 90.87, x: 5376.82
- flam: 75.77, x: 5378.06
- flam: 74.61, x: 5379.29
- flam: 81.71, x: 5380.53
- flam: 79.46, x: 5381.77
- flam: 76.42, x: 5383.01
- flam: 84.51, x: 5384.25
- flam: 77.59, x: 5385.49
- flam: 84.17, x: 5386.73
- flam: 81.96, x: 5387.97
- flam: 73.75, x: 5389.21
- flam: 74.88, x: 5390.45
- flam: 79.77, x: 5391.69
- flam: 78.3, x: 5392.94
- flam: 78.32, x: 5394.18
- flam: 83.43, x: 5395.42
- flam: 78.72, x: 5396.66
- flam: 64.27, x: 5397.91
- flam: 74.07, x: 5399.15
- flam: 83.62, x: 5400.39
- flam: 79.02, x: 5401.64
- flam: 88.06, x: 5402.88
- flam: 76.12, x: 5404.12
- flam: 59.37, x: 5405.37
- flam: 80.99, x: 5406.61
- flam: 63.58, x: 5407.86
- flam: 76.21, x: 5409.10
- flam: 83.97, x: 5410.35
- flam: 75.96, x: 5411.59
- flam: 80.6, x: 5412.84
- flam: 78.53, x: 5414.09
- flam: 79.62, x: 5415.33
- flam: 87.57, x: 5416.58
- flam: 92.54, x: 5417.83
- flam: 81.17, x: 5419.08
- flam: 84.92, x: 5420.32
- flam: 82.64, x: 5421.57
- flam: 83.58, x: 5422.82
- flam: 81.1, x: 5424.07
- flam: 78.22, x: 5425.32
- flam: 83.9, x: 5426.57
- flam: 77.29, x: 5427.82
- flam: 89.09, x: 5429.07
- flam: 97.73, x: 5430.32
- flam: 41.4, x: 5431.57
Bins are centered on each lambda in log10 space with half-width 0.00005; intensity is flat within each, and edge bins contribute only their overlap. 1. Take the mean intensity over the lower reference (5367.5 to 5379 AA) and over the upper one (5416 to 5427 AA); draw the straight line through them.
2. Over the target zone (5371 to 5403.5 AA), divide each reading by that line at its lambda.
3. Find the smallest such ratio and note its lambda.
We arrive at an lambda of 5397.91 AA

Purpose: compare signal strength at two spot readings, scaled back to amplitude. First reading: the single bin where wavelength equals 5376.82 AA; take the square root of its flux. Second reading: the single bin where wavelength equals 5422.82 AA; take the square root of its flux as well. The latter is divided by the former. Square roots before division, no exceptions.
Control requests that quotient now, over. 0.96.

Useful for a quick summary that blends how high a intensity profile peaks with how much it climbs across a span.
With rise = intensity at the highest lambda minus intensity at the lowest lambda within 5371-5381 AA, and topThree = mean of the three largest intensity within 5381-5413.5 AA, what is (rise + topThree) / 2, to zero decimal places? 48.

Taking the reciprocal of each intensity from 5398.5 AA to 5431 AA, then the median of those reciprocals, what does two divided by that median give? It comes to 162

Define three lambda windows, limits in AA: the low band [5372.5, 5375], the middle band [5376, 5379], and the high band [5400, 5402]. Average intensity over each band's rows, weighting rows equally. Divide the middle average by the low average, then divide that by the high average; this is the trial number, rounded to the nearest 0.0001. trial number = 0.0138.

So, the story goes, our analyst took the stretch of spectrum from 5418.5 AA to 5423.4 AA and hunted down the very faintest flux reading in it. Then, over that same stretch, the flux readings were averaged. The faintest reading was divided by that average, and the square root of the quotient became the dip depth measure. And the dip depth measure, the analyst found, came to 0.99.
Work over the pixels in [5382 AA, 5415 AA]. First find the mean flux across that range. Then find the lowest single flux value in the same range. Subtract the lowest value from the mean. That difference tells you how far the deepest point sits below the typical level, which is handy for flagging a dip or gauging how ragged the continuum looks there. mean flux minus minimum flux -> 18.2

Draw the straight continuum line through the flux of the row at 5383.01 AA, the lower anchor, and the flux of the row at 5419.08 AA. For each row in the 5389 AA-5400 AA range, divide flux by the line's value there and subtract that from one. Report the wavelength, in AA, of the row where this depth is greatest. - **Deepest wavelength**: 5397.91 AA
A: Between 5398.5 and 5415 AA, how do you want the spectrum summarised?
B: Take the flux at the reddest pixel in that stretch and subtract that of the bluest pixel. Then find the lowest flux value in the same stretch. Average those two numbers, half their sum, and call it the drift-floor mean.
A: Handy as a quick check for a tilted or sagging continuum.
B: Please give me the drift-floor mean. 32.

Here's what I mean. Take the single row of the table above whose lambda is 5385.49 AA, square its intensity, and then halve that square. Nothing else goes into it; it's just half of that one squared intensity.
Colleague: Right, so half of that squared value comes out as 3010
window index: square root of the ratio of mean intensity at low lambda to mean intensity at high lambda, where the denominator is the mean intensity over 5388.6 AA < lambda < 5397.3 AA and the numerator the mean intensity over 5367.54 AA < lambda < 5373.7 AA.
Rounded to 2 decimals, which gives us 0.96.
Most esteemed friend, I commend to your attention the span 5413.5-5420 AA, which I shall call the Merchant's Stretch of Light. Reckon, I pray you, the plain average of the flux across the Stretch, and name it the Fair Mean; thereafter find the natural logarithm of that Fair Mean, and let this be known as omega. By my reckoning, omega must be 4.43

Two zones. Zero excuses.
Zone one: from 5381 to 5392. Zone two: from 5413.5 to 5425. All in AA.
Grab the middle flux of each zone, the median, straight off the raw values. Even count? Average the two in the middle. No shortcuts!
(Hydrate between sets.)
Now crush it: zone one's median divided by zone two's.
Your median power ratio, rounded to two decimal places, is 0.96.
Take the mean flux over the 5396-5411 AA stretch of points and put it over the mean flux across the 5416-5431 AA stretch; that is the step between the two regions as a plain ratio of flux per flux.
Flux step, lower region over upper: 0.89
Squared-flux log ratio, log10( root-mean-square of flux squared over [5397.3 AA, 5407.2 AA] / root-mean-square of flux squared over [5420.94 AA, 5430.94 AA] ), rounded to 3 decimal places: -0.083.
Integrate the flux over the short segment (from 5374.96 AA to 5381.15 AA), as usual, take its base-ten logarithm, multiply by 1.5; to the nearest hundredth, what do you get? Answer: 4.06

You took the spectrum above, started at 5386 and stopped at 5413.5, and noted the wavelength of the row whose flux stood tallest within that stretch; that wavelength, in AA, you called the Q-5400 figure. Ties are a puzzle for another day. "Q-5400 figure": 5402.88 AA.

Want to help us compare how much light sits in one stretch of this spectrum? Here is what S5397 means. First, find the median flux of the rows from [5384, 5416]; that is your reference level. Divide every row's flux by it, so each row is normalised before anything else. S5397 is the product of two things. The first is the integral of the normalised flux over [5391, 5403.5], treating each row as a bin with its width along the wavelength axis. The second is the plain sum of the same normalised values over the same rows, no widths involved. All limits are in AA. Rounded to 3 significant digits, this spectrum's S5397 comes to 125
